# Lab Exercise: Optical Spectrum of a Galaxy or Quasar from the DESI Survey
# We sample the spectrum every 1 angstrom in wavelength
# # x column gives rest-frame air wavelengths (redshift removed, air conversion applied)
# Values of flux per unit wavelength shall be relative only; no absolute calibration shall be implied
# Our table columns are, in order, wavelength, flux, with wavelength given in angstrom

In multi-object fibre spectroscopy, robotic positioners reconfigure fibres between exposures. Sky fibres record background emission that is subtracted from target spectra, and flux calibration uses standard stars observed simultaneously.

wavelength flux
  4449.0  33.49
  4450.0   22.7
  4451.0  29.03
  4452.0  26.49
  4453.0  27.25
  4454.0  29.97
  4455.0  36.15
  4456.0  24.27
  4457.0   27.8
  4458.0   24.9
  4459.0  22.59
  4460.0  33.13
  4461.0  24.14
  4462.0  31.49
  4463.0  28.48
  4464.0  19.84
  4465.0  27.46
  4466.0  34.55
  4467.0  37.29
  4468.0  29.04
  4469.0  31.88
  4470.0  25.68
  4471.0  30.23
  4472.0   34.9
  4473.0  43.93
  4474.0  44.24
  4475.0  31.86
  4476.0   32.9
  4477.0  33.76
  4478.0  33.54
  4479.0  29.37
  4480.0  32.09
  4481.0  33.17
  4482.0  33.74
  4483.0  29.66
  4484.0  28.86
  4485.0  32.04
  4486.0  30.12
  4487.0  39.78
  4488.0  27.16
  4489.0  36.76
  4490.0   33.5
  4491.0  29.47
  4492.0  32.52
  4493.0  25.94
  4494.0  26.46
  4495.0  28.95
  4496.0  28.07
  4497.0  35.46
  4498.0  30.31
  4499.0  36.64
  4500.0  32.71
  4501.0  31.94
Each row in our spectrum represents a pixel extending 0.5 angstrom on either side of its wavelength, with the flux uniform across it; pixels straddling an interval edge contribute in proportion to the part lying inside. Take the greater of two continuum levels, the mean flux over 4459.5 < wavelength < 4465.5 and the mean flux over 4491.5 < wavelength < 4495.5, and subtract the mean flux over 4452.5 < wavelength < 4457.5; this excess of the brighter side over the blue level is -1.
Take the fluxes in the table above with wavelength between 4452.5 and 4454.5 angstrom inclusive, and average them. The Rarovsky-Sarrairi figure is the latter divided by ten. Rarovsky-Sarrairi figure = 2.86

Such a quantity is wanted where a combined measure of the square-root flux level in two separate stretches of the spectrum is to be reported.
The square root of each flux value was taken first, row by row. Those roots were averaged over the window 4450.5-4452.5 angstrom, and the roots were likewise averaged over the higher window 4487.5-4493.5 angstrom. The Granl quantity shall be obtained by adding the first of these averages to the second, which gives 10.8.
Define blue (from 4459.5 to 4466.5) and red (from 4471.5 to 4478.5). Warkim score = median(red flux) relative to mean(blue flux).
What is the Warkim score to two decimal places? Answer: 1.19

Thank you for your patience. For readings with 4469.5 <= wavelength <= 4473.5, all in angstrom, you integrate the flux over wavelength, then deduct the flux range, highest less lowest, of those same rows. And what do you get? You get 116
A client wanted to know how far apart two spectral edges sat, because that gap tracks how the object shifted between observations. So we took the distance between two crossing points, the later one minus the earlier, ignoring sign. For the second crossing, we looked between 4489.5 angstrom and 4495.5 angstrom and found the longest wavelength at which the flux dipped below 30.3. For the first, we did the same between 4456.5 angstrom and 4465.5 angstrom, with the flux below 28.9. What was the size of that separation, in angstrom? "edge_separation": 30 angstrom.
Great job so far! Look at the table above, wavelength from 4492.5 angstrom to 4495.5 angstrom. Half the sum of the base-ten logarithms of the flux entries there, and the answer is 2.15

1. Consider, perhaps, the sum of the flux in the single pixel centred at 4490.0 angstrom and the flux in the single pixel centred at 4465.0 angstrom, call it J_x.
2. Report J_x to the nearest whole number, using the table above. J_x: 61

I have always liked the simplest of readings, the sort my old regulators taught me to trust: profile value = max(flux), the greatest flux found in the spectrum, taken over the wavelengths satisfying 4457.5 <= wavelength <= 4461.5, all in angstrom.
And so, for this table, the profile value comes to 33.13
